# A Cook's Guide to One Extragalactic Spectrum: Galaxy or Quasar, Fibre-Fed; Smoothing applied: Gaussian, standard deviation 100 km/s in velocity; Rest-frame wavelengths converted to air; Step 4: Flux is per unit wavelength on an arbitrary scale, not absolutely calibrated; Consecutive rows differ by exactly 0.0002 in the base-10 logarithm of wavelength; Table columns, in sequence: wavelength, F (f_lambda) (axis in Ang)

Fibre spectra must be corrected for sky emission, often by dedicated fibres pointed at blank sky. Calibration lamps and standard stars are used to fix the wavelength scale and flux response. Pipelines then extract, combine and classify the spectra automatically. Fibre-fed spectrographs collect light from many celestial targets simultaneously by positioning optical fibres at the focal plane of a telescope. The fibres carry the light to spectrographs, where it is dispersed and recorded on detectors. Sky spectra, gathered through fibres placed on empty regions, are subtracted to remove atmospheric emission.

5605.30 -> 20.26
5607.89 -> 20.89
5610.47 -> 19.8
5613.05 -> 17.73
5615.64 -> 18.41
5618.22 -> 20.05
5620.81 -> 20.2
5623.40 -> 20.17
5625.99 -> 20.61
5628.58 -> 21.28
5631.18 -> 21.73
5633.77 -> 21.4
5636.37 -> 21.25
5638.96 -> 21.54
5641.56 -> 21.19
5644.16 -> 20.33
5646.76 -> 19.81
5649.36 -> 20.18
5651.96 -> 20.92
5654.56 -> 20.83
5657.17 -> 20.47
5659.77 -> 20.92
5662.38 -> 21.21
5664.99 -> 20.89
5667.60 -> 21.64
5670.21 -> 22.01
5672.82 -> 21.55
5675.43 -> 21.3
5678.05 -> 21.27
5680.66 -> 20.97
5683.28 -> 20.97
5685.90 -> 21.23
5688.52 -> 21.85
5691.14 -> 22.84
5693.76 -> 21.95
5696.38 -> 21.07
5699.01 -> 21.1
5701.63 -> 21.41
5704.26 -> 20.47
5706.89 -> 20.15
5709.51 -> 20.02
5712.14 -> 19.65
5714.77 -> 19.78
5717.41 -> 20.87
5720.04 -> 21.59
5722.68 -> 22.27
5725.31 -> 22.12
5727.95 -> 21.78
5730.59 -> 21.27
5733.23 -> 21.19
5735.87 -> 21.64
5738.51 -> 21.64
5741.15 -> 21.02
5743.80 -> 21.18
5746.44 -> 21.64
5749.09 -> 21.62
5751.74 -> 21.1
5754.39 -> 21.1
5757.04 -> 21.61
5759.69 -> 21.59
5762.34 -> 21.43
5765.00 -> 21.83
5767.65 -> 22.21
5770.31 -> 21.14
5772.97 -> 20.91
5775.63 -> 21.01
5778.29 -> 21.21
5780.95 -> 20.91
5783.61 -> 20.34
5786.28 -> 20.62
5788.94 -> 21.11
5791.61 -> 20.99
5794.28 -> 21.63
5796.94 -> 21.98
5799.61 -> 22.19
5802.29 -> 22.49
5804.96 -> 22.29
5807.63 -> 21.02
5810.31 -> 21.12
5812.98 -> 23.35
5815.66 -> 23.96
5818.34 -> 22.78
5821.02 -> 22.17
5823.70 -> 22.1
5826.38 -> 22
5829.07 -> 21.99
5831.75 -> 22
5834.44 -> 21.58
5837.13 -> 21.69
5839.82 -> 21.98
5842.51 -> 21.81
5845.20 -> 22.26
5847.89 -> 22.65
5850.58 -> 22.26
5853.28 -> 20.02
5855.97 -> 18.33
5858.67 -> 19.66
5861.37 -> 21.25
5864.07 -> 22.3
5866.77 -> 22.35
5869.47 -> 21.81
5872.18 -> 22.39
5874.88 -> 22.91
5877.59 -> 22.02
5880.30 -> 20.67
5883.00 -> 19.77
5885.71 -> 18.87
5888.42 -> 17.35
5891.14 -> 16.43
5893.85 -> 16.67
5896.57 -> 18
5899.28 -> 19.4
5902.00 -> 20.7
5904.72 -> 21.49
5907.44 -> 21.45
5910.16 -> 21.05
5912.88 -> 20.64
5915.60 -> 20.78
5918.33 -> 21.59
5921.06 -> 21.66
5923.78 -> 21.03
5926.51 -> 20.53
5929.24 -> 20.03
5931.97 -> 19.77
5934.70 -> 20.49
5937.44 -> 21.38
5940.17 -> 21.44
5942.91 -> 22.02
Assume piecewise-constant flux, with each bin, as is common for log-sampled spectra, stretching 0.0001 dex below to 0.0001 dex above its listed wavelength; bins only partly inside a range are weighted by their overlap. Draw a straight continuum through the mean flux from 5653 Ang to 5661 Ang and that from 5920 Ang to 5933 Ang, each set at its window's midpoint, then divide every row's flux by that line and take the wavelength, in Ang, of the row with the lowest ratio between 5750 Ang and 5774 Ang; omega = 5772.97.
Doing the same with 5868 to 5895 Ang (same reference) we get 5891.14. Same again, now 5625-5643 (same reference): 5625.99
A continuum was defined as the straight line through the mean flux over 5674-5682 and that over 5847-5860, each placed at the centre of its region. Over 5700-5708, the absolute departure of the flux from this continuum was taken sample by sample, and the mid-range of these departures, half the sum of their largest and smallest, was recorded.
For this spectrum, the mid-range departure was 0.62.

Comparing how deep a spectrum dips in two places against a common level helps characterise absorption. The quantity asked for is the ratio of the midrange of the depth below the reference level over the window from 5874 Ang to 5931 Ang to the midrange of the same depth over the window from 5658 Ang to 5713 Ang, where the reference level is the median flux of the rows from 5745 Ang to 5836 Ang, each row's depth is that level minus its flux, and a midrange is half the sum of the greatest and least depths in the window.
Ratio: 5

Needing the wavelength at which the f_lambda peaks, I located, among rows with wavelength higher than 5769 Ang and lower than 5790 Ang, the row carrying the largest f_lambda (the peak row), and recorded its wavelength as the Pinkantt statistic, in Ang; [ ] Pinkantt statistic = 5778.29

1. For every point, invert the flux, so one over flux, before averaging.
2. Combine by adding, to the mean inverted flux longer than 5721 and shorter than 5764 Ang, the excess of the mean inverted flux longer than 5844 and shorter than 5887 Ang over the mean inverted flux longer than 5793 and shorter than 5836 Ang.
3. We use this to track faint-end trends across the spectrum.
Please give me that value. 0.0487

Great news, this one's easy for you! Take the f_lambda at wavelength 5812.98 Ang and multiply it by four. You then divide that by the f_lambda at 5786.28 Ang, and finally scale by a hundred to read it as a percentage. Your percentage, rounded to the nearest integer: 453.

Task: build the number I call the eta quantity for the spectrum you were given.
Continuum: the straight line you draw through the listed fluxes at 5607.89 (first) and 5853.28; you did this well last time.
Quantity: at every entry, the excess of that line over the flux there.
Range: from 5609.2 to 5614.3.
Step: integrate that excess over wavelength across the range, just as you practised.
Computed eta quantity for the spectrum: 11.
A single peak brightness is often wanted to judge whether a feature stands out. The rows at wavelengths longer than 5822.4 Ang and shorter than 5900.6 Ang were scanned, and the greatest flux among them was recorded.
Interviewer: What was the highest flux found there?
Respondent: 22.91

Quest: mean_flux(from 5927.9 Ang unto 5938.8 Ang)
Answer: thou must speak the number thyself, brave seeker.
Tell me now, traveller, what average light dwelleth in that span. 20.4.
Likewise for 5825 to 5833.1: 22.0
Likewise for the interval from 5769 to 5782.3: 21.0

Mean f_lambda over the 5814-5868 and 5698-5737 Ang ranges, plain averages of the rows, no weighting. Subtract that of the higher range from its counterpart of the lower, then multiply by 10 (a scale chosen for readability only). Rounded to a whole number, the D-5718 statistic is -7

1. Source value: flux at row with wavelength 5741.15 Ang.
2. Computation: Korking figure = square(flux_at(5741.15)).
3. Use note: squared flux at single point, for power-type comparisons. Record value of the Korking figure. 442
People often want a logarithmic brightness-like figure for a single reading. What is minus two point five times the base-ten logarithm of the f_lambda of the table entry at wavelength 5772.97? -3.301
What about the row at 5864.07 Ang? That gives -3.371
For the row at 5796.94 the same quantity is -3.355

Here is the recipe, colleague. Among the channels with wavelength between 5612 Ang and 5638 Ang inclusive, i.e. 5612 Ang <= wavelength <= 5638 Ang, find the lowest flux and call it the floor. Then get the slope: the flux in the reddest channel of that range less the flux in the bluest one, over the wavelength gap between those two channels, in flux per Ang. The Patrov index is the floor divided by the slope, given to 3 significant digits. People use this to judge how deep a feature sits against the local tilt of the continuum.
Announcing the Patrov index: 117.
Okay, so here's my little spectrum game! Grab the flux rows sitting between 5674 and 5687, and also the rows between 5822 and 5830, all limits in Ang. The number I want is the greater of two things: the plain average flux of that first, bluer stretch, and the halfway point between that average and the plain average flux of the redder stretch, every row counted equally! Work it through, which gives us 21.6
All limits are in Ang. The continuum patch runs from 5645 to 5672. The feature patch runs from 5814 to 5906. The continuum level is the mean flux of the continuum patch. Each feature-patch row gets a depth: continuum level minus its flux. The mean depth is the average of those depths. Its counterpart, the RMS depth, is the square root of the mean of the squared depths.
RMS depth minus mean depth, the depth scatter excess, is 1.96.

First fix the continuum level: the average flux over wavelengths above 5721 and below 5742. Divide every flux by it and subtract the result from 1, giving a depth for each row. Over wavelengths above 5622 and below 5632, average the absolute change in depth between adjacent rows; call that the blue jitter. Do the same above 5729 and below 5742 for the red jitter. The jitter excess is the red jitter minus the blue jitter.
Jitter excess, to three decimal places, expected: -0.011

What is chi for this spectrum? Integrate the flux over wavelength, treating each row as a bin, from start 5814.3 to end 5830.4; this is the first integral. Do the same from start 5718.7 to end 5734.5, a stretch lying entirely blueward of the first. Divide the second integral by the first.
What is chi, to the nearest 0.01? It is 0.95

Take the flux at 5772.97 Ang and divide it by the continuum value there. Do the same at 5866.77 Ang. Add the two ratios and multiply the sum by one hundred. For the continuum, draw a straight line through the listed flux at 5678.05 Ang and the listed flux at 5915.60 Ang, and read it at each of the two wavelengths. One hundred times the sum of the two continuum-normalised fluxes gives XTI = 206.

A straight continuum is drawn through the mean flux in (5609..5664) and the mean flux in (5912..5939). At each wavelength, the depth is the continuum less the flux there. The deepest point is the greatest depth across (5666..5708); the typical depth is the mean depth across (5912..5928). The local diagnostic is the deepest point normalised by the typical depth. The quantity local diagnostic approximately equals -1.6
